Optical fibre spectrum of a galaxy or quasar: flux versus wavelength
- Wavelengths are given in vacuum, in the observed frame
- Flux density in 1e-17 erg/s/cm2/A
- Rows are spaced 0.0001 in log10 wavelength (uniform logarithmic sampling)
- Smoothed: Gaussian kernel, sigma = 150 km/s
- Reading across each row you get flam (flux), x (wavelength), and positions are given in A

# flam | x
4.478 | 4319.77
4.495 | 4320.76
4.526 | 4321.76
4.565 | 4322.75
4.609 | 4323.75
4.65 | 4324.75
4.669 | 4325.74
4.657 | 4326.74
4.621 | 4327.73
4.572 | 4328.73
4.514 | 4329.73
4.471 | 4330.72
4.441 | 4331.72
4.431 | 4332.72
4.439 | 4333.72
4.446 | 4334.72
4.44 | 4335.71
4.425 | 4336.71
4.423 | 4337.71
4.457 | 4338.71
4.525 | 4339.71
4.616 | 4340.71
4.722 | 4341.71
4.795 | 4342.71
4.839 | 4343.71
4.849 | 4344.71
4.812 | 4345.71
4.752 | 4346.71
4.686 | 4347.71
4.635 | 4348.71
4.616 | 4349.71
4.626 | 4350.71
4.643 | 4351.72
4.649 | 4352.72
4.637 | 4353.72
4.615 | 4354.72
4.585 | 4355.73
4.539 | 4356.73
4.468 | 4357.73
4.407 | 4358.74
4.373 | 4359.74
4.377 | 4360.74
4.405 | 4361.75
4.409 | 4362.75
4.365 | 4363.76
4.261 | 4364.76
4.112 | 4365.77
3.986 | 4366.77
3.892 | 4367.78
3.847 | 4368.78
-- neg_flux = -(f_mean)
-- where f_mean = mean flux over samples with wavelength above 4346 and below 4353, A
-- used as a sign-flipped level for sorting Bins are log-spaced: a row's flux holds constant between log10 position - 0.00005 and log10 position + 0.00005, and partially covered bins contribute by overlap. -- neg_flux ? -4.66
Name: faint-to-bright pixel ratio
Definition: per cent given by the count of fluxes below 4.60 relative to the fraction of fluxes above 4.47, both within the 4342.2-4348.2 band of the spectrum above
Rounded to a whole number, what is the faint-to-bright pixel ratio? 0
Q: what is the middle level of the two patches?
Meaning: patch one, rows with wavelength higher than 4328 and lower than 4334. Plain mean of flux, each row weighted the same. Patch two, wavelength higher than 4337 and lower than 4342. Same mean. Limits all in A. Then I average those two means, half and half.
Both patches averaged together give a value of 4.51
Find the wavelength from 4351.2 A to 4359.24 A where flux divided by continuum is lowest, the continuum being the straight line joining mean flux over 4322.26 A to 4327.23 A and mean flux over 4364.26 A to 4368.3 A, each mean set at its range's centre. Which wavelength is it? 4358.74 A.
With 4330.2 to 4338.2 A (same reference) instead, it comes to 4331.72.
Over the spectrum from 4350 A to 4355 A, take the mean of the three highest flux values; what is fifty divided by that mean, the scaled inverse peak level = 10.77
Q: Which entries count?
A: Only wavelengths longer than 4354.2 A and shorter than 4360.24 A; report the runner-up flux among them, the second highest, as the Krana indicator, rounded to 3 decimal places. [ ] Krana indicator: 4.585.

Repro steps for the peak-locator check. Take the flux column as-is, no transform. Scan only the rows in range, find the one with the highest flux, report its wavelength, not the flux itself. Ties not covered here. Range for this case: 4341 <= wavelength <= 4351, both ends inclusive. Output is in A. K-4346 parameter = 4344.71 A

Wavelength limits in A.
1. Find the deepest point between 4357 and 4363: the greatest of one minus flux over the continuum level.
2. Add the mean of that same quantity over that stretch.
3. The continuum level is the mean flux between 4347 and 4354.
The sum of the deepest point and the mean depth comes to 0.109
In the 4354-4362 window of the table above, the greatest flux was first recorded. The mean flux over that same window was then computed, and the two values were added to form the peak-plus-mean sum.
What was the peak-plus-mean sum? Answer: 9.09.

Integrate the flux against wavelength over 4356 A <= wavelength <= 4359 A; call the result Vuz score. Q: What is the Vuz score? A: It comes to 13.5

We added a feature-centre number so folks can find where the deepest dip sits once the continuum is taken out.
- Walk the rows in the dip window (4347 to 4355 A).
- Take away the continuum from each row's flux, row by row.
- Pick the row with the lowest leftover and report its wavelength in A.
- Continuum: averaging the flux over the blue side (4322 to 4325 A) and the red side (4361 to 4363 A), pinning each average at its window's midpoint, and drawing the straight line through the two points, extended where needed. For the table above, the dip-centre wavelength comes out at 4349.71 A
